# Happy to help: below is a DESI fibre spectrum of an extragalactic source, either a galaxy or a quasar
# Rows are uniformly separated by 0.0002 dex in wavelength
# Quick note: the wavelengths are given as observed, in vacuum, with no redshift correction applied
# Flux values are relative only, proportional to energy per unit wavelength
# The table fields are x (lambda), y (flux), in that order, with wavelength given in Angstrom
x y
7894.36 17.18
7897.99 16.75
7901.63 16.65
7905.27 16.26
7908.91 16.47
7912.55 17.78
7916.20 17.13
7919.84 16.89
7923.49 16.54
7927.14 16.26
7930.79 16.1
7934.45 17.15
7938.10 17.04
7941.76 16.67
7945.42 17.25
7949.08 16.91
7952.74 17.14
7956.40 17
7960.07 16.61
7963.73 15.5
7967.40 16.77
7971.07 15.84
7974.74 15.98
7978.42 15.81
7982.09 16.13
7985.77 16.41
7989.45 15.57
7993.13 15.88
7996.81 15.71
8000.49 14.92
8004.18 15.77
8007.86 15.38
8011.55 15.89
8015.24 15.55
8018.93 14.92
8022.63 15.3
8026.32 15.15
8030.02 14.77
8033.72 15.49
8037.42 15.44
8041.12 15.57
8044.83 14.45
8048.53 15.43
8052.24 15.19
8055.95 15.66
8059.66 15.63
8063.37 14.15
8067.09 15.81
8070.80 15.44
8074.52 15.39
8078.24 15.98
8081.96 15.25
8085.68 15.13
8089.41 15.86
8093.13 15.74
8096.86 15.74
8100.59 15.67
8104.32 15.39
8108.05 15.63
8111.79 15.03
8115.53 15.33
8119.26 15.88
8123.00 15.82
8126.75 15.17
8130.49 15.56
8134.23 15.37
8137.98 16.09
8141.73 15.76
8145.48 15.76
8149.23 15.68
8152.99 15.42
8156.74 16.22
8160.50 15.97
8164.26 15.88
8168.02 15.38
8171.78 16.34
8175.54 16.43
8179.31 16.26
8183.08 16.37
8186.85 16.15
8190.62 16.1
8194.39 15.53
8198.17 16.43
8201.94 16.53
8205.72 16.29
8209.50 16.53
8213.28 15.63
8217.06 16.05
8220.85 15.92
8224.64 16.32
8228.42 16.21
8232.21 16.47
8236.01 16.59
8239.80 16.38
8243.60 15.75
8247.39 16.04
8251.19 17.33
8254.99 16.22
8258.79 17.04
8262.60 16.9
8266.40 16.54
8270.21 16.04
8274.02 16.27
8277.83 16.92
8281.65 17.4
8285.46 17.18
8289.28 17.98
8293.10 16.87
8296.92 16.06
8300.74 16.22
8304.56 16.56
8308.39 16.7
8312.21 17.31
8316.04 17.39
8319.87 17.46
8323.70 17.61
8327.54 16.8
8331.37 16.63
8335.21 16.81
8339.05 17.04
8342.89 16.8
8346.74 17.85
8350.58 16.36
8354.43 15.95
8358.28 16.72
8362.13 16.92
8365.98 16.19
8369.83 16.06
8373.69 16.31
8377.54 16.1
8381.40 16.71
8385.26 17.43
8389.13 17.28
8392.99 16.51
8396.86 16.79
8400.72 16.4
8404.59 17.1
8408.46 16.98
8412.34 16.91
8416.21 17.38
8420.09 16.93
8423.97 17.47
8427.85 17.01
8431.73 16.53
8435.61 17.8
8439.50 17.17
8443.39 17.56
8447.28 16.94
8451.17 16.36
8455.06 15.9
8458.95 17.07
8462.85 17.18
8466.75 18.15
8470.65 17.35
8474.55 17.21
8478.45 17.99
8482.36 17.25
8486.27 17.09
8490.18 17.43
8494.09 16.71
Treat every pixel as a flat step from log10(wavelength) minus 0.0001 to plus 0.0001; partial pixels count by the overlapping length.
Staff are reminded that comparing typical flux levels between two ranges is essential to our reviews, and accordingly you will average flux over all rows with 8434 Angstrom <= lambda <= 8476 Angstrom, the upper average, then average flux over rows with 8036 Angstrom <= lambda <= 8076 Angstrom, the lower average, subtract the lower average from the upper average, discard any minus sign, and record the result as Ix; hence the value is 1.9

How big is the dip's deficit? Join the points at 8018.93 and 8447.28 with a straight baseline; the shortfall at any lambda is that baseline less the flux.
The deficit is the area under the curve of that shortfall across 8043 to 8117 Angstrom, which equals -14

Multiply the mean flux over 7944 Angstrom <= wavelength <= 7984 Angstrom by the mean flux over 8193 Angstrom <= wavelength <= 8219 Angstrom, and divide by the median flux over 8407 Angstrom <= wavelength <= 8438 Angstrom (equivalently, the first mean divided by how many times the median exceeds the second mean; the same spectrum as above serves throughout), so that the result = 15.6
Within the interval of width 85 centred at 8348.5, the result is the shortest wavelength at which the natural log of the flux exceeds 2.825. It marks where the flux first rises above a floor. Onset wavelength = 8312.21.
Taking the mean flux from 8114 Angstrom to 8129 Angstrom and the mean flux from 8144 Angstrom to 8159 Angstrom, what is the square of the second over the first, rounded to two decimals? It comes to 1.03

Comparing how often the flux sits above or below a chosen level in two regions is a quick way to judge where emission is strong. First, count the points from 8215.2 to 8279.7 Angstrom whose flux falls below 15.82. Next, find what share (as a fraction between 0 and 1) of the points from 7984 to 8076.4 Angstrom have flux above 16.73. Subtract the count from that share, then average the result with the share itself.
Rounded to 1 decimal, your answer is -0.5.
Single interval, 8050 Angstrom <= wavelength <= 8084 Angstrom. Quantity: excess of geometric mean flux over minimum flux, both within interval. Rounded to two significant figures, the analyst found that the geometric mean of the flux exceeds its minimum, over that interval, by 1.2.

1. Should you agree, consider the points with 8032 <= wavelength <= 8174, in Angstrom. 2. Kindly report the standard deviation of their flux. 0.42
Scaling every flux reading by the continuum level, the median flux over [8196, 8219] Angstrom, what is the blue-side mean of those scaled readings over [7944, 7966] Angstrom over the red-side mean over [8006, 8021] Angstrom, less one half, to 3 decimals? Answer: 0.584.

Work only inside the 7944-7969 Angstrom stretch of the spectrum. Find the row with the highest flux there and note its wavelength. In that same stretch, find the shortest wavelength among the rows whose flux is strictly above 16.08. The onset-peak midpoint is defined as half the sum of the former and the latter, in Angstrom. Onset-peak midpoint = 7945.4 Angstrom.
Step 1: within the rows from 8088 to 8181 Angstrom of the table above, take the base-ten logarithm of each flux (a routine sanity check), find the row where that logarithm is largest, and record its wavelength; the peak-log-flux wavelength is 8175.54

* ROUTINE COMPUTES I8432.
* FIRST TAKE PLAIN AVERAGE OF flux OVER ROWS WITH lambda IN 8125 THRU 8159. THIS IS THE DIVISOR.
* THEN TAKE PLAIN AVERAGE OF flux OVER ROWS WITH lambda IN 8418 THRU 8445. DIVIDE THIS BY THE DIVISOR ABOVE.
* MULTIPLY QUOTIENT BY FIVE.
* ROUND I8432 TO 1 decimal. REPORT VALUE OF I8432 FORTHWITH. 5.5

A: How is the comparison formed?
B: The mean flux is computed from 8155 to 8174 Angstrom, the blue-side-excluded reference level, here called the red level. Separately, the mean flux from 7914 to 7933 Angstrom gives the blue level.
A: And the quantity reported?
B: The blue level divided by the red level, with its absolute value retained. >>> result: 1.04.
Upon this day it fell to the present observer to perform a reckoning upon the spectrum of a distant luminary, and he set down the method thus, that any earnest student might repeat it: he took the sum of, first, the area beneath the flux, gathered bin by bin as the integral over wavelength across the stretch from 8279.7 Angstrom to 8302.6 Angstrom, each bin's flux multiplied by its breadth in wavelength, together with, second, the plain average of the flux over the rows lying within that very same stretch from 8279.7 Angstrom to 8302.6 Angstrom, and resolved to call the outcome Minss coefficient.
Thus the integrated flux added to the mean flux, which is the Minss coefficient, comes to 405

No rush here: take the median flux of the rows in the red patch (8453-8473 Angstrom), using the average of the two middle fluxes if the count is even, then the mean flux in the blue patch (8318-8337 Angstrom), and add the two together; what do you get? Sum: 34.2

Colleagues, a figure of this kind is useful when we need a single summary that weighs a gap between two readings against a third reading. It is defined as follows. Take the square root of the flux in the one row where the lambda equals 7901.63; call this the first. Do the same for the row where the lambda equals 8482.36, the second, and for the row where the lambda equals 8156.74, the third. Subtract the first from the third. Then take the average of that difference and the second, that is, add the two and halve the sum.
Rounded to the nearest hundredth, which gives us 2.05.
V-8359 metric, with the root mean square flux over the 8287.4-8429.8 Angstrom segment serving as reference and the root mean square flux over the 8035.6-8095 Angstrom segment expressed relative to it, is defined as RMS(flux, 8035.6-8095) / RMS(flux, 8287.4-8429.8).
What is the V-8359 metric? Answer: 0.91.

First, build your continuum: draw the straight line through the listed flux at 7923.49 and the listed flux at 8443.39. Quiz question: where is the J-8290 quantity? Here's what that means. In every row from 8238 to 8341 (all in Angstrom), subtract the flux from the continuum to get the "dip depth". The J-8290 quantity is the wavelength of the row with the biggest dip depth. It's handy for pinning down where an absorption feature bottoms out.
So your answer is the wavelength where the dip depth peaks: 8243.60 Angstrom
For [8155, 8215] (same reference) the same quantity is 8168.02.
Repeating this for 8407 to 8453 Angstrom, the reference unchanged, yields 8451.17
